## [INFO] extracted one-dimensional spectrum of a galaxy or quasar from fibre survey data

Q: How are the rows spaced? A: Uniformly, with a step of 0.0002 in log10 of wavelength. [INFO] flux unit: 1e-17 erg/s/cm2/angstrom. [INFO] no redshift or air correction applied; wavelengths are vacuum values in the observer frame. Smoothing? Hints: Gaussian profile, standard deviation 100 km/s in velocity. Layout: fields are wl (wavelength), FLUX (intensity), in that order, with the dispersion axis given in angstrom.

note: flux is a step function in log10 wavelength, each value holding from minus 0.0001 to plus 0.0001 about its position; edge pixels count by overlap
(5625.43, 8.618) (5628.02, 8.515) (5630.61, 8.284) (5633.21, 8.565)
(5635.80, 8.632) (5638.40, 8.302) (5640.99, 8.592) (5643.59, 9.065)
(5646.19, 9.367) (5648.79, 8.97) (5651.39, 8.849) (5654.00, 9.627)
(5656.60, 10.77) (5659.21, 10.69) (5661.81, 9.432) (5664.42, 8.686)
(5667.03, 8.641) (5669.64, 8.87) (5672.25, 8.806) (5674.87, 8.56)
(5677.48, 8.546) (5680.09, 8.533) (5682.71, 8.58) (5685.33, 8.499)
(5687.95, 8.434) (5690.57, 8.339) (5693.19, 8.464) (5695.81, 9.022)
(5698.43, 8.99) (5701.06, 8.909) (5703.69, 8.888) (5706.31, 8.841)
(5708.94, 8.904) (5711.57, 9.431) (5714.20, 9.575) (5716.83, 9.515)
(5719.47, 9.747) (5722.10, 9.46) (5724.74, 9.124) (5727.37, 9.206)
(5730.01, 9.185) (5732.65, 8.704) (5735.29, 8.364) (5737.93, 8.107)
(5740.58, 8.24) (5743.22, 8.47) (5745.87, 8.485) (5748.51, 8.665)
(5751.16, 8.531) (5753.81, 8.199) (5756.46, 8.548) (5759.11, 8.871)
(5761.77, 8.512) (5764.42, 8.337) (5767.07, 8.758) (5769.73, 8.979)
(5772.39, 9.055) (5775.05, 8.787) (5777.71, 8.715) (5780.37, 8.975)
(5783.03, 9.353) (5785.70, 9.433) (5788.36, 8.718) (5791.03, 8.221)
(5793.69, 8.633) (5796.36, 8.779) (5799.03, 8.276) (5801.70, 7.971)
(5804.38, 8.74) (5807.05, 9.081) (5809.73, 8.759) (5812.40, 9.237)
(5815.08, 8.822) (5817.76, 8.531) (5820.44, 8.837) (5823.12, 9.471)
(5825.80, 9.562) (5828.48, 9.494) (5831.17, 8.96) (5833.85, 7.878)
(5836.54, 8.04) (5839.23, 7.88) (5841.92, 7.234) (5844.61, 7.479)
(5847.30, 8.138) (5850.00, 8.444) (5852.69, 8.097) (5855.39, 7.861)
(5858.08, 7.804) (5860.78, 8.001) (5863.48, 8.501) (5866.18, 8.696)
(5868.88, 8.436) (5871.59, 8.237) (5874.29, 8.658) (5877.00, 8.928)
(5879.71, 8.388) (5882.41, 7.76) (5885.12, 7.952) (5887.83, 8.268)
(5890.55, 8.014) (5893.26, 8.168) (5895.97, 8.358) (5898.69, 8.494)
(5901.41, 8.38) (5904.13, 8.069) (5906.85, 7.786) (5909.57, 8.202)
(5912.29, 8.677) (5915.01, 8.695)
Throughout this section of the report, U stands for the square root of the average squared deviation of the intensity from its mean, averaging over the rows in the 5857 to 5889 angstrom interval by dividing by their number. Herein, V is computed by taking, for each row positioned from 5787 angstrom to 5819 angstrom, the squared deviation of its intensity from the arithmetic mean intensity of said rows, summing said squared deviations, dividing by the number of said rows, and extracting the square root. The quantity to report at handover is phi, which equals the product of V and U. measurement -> 0.12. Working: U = 0.35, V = 0.34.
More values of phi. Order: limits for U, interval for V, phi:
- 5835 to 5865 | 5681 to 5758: 0.16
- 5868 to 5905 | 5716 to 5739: 0.15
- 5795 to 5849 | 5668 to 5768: 0.26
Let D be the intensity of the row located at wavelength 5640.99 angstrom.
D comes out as 8.592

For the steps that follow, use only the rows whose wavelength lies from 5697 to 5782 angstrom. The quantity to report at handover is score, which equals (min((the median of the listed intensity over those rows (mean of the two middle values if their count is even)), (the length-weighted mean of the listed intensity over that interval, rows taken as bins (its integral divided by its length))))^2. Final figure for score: 78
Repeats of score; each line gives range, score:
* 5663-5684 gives 74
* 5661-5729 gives 79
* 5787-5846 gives 74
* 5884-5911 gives 67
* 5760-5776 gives 76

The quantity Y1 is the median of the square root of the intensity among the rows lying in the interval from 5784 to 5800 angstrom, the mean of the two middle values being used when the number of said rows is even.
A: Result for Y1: 2.95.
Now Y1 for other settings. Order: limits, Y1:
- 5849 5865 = 2.84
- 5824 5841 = 2.91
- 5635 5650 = 2.97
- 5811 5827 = 3.01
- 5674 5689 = 2.92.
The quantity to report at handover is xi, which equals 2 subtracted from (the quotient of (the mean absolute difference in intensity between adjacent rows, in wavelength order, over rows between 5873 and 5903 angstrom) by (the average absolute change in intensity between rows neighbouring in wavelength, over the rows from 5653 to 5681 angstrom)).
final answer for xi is -1.27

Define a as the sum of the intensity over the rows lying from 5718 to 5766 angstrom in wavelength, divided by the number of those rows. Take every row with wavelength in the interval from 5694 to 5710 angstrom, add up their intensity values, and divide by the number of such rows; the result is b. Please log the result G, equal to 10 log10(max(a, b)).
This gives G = 9.51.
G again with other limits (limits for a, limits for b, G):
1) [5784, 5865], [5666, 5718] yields 9.45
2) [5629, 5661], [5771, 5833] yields 9.61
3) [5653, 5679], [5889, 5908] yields 9.67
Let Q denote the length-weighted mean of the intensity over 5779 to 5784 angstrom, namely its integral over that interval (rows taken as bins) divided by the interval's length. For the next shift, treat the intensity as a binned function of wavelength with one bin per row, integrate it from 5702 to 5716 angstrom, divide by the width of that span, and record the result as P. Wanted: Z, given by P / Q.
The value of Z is 0.998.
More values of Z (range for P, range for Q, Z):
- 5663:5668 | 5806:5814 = 0.963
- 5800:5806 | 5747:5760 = 0.980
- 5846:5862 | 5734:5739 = 0.977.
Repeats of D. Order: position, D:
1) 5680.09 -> 8.533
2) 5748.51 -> 8.665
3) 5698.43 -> 8.99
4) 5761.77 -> 8.512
